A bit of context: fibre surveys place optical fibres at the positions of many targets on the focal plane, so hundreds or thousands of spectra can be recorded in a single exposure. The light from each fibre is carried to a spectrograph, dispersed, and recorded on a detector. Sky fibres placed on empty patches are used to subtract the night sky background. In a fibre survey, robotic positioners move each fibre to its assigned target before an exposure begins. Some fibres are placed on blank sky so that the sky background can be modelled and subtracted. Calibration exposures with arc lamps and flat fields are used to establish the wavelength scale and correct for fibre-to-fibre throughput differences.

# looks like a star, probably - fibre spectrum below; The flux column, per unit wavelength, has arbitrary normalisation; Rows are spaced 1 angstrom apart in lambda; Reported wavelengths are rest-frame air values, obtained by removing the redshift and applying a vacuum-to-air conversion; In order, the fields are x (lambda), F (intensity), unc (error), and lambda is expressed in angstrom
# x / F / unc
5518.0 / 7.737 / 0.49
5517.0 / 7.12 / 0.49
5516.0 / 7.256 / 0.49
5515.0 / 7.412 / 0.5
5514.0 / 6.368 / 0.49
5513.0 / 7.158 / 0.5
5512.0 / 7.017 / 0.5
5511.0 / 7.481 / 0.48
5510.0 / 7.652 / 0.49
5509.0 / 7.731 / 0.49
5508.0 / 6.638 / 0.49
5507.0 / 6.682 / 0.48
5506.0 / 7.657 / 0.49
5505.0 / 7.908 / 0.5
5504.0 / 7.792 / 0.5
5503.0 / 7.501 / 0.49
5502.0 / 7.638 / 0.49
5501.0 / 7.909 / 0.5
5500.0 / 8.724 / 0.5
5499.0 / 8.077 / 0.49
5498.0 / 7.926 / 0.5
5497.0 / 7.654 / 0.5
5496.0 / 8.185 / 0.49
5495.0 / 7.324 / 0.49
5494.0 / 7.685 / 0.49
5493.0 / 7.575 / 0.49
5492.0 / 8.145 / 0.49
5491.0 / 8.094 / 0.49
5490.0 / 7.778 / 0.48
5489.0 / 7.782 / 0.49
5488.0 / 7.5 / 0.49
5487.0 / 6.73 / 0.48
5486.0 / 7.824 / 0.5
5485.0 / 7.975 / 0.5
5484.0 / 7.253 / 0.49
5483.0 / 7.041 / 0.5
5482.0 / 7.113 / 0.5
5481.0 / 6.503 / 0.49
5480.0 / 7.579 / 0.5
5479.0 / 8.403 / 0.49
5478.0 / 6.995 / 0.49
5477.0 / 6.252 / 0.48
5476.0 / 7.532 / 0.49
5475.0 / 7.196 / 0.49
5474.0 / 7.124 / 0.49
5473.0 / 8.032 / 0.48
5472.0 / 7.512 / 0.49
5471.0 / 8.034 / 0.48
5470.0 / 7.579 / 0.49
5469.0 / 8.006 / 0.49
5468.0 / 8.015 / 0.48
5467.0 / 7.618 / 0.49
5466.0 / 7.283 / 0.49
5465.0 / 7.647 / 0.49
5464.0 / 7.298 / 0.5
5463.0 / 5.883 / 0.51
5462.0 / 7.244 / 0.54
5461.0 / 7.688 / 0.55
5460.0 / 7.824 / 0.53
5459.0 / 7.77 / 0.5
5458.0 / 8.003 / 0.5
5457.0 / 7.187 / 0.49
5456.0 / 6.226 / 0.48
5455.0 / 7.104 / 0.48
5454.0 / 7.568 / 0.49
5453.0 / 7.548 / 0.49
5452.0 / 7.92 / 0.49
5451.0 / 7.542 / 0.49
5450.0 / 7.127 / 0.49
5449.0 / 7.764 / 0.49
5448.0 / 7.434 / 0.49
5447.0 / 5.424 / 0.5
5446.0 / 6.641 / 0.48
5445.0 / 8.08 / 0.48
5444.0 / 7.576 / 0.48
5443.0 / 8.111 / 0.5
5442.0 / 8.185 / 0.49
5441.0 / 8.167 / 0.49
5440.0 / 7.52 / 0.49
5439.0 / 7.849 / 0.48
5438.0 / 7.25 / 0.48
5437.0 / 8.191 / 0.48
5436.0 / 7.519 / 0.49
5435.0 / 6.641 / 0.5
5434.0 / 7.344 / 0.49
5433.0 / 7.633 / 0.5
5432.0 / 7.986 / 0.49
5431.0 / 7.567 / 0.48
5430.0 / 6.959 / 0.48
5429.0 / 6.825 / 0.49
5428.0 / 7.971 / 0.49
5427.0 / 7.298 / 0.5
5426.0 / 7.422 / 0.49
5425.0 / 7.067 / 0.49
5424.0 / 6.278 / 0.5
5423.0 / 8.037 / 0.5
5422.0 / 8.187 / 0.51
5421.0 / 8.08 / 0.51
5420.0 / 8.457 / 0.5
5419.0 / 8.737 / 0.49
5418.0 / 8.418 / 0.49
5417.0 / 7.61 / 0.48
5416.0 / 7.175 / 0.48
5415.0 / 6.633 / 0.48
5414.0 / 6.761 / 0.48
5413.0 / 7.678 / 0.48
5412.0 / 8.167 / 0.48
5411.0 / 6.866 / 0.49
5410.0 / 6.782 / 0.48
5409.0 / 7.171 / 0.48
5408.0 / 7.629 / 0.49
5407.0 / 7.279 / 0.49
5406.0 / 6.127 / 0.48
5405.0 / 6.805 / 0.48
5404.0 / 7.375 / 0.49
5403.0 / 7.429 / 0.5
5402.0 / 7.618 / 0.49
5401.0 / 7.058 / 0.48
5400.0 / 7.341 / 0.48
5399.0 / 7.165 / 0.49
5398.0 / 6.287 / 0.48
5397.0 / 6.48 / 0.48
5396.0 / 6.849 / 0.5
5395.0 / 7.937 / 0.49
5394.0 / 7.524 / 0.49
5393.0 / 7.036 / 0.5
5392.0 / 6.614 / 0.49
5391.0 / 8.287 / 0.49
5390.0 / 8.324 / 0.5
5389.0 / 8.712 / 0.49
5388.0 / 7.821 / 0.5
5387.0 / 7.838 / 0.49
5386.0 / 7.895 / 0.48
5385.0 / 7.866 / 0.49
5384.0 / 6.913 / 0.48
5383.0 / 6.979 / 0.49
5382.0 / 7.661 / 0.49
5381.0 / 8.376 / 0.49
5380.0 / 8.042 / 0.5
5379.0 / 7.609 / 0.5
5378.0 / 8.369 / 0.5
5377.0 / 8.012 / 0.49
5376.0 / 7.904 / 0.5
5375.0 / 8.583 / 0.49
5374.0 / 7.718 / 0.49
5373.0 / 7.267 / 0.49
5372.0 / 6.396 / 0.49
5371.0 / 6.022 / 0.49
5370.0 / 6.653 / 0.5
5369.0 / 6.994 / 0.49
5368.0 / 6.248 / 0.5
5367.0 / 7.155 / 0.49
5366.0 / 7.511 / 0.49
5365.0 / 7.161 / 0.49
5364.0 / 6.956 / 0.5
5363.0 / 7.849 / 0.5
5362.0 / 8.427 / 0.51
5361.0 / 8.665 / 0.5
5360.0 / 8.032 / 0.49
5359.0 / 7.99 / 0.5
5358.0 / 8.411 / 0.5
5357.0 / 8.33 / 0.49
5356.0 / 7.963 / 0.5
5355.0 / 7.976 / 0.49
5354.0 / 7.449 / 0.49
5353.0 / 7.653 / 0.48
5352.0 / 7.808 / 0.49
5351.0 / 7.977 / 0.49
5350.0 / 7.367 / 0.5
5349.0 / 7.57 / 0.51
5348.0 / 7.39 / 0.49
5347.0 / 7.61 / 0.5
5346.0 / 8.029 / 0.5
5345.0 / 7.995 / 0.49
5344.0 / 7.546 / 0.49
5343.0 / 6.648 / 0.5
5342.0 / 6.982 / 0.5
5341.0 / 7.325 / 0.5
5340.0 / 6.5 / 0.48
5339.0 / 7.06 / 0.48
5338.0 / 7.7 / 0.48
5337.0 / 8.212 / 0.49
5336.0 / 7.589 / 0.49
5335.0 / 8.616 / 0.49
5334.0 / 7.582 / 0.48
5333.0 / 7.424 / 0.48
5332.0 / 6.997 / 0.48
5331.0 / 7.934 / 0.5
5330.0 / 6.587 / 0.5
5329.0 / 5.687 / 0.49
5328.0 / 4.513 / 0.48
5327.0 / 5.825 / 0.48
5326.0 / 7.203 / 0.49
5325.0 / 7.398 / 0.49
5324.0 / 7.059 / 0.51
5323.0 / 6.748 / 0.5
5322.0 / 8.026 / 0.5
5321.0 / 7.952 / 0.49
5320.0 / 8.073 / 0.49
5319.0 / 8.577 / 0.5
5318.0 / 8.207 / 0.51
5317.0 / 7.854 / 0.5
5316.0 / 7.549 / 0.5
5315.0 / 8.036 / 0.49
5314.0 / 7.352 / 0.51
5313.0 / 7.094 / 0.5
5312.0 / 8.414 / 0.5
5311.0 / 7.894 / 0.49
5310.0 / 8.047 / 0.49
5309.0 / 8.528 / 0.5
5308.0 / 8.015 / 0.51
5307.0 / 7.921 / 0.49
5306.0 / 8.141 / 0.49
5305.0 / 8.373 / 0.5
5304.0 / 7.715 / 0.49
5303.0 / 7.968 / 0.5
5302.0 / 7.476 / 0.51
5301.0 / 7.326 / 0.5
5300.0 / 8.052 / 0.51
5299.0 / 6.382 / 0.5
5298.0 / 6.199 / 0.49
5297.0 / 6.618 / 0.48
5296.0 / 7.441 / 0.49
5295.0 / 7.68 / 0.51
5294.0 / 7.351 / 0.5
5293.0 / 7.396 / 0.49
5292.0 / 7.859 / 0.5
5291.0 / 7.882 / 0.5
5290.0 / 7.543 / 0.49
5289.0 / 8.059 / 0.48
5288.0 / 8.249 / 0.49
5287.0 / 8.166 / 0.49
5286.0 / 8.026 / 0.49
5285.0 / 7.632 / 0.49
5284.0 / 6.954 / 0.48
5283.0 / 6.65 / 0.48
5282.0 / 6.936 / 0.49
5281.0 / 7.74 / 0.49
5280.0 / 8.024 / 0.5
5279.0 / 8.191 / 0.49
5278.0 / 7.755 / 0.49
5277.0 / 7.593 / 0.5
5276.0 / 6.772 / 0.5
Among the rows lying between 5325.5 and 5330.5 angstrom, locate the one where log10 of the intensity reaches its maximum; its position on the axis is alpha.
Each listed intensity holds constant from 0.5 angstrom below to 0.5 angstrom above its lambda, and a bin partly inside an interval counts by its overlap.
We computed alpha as 5326.0 angstrom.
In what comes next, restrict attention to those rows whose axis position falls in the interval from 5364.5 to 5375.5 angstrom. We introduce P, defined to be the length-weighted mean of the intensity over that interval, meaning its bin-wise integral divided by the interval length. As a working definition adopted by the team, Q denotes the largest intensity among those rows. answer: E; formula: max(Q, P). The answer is 8.6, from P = 7.06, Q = 8.583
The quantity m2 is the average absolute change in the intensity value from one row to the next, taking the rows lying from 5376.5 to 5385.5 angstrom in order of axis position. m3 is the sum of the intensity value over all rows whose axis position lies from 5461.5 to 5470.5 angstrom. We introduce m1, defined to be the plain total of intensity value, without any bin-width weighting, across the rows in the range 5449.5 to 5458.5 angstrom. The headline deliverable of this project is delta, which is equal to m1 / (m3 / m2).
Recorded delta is 0.535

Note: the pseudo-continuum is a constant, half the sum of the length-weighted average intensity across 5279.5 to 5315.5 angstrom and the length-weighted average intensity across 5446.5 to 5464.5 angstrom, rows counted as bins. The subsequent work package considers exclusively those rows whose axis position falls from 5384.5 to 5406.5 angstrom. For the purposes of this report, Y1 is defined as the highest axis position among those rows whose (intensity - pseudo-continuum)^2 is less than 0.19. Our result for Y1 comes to 5404.0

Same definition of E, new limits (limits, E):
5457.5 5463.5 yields 8.0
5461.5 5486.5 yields 8.4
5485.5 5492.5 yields 8.1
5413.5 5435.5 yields 8.7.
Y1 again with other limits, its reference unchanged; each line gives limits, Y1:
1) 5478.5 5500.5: 5497.0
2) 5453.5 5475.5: 5475.0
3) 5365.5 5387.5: 5387.0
